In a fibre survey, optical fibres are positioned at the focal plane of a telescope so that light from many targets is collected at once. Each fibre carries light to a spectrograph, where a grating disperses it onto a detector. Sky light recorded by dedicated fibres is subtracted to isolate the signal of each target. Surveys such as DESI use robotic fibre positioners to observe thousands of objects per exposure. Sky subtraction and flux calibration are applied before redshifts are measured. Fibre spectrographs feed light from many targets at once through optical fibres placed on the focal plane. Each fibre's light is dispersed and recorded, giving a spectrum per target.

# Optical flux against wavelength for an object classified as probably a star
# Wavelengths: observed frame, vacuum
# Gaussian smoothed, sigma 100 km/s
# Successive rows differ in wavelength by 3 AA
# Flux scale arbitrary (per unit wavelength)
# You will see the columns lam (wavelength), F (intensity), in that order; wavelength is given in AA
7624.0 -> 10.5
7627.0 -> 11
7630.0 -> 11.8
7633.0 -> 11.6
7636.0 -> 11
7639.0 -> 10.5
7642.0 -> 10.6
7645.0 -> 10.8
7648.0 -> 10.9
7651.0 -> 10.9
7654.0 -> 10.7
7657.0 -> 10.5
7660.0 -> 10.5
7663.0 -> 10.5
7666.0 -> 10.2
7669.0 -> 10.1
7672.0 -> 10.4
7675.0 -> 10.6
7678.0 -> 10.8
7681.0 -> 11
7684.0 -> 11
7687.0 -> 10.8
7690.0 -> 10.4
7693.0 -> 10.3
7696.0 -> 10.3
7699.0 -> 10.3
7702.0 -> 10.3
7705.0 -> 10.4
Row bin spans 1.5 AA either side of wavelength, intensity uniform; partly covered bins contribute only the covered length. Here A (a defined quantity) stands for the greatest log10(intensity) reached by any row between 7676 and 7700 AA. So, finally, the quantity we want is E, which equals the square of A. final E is 1.08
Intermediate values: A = 1.04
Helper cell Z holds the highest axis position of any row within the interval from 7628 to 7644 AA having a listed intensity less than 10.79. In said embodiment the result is 7642.0 AA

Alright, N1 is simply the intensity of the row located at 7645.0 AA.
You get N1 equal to 10.8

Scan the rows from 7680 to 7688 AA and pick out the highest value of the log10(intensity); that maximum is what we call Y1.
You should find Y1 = 1.04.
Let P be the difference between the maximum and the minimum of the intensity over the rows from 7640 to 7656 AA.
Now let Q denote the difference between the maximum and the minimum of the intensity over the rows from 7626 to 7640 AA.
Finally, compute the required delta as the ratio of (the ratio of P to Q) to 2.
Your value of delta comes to 0.12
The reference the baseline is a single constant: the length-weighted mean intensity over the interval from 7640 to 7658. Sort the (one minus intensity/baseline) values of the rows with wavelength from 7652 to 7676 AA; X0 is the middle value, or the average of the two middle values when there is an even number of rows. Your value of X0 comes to 0.022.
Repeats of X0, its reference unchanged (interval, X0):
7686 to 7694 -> 0.031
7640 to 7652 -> -0.011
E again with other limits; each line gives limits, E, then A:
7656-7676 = 1.05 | 1.03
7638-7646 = 1.07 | 1.03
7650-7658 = 1.08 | 1.04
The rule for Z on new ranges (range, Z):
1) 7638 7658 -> 7657.0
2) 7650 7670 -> 7669.0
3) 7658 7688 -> 7675.0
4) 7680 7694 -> 7693.0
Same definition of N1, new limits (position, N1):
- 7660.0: 10.5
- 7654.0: 10.7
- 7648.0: 10.9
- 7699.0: 10.3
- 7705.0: 10.4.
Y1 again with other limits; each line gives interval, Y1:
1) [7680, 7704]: 1.04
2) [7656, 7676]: 1.03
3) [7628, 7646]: 1.07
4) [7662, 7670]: 1.02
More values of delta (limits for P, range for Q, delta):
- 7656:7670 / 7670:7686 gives 0.33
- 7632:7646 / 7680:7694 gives 0.79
